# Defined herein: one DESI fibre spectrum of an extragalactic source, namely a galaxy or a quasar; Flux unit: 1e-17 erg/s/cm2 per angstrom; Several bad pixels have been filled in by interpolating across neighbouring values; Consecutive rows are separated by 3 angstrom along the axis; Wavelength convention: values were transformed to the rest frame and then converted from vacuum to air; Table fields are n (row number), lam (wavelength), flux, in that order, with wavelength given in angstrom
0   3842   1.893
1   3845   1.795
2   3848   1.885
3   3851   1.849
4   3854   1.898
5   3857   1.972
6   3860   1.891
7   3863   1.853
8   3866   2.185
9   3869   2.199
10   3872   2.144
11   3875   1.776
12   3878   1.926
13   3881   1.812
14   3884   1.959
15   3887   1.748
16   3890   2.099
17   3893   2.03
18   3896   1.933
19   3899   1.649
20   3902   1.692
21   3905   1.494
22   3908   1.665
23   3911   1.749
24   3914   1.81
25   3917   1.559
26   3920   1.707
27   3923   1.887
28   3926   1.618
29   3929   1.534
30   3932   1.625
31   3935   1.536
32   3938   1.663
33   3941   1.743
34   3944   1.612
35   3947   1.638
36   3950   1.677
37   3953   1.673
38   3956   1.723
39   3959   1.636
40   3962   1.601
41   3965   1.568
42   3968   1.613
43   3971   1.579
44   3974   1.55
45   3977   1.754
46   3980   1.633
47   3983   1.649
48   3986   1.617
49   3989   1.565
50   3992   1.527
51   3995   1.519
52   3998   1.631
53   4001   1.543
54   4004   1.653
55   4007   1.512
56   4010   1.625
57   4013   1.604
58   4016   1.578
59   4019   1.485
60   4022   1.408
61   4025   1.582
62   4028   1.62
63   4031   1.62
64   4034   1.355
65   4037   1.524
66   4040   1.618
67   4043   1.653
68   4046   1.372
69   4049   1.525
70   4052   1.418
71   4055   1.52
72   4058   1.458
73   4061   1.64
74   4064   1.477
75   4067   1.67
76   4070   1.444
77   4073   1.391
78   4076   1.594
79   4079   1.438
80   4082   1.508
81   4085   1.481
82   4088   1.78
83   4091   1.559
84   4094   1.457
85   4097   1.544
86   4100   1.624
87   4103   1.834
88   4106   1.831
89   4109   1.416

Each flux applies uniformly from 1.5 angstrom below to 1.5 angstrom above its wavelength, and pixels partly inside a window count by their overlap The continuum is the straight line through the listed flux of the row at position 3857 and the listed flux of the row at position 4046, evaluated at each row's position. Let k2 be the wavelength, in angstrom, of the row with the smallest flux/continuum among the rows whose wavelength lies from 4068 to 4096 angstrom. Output 4073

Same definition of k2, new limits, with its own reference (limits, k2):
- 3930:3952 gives 3935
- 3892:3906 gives 3905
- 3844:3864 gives 3845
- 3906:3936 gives 3917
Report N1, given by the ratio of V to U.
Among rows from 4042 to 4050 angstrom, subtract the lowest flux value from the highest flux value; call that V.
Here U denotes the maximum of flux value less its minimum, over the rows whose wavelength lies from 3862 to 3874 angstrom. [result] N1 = 0.8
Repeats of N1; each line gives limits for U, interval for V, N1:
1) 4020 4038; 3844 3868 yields 1.5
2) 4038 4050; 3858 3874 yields 1.2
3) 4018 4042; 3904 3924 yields 1.5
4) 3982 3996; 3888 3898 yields 1.3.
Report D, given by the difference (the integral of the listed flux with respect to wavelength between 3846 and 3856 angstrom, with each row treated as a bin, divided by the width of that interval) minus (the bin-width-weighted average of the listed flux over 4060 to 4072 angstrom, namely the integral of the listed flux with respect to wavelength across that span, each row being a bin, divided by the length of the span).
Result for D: 0.33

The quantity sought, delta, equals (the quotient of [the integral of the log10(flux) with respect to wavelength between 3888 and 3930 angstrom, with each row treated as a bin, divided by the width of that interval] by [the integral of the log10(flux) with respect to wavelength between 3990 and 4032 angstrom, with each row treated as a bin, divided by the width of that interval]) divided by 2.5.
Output 0.50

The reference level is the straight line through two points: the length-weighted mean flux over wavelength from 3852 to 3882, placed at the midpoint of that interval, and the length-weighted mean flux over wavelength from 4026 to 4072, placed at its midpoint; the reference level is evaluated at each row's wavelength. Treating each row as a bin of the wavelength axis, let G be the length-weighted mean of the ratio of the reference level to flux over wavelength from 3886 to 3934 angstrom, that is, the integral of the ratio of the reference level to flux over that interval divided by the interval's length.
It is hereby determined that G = 1.08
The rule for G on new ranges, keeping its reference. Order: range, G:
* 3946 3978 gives 1.06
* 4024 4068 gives 1.00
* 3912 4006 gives 1.07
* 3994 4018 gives 1.03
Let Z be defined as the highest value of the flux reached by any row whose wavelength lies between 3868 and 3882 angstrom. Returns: 2.199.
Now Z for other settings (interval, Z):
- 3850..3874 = 2.199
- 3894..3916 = 1.933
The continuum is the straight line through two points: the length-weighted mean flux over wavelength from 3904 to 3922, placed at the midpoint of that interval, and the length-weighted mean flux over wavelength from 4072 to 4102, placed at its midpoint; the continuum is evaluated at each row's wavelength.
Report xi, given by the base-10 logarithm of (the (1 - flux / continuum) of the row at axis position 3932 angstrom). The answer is -1.7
